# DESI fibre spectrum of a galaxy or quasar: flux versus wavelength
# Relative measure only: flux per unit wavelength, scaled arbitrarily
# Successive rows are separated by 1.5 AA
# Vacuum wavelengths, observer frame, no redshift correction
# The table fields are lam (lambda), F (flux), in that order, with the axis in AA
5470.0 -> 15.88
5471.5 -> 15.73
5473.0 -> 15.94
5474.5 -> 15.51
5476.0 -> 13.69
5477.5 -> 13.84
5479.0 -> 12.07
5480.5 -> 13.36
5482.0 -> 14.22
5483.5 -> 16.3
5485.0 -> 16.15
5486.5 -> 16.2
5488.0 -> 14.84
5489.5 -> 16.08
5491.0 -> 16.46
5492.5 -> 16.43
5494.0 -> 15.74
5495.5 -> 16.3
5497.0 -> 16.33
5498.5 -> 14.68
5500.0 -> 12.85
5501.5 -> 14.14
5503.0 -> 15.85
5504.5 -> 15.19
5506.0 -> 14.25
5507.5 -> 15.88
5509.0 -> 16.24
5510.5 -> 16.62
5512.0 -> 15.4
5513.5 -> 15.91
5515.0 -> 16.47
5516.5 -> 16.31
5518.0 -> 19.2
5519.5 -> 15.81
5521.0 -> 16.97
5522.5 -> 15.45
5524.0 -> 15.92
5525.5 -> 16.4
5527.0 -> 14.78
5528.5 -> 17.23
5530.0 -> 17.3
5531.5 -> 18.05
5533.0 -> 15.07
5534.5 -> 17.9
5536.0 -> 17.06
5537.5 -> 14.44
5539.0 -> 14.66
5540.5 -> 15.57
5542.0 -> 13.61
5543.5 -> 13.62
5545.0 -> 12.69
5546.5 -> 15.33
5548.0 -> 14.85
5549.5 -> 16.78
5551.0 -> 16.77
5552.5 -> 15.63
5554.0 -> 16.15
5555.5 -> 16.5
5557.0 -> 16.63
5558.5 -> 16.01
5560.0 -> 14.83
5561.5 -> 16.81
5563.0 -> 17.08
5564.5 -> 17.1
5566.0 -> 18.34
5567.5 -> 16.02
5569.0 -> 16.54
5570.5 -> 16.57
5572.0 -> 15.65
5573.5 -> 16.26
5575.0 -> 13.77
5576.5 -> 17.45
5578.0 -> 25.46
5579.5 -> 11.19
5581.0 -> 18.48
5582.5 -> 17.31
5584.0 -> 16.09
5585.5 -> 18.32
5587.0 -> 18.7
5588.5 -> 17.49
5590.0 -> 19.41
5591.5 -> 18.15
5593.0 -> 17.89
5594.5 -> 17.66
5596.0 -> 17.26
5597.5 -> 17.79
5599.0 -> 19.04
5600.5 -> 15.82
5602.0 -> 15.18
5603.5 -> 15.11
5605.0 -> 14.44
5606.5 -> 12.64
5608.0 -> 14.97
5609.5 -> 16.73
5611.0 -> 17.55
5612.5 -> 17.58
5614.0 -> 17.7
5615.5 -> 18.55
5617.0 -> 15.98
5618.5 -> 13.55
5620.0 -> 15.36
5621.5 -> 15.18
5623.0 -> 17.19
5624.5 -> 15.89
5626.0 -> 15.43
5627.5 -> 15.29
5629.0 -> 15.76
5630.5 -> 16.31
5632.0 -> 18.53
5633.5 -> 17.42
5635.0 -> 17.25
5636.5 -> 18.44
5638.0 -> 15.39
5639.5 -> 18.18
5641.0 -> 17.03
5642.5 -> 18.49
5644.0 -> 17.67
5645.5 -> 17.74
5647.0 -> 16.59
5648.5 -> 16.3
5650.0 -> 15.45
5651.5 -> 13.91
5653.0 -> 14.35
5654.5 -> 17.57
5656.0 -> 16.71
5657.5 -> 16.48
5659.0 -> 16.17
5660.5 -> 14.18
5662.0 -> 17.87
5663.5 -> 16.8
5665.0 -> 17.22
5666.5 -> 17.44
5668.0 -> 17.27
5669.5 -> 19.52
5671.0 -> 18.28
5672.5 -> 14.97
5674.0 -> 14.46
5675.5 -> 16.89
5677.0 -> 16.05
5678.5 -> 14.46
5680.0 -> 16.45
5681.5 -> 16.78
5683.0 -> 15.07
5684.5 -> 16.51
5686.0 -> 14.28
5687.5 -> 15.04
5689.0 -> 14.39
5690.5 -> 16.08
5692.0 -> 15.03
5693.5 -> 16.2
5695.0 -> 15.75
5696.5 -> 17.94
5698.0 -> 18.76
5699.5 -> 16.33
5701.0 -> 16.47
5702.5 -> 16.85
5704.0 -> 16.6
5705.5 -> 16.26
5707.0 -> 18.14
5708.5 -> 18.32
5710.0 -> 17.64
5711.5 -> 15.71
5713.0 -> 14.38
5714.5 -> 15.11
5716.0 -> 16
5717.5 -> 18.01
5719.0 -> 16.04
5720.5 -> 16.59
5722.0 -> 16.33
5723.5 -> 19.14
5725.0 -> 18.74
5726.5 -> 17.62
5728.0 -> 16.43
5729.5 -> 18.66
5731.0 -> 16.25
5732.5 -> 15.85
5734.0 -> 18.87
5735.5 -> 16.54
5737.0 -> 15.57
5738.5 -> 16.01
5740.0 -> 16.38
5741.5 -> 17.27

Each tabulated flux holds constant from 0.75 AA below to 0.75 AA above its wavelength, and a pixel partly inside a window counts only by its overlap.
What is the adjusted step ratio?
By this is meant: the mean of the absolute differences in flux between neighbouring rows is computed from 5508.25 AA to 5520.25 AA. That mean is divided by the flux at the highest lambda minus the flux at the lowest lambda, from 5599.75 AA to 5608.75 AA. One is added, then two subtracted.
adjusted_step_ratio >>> -2.5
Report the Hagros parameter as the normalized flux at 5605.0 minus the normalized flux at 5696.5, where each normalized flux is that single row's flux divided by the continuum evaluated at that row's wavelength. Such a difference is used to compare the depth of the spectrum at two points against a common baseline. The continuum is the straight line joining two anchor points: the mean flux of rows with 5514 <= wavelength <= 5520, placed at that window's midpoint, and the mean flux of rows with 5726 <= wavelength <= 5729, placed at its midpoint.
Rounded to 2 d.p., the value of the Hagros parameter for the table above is -0.20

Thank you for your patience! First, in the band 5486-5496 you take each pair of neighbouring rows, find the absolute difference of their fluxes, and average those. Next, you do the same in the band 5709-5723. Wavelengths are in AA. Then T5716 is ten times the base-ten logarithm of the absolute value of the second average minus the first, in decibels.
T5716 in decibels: -3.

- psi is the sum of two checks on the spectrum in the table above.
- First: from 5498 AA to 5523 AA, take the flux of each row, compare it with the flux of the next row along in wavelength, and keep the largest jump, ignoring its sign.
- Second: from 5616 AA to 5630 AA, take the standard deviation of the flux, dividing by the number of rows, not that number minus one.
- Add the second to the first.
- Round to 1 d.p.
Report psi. 4.3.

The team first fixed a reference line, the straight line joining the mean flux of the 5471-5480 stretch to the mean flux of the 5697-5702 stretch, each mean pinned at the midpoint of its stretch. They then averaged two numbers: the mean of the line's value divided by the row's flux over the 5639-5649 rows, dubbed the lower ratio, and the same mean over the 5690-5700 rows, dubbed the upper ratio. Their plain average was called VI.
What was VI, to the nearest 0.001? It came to 0.994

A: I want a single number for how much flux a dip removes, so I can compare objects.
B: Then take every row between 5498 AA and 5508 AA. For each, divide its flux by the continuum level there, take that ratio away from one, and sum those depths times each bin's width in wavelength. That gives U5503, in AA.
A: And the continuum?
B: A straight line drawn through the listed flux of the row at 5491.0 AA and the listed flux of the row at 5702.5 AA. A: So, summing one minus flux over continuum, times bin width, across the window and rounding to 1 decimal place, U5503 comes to 1.1 AA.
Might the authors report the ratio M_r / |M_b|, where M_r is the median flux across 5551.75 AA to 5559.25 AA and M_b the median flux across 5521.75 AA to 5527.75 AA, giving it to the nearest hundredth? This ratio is 1.03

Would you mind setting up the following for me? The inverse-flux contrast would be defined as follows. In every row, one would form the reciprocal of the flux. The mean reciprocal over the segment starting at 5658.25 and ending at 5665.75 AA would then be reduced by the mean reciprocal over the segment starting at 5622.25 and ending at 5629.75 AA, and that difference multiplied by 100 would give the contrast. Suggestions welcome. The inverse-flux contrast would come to -0.18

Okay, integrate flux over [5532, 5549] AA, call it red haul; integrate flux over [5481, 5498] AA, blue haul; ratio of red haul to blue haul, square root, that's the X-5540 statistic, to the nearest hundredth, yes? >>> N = 0.97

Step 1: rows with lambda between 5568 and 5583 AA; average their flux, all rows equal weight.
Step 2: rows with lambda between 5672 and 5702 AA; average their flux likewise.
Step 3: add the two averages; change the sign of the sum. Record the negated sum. -32.8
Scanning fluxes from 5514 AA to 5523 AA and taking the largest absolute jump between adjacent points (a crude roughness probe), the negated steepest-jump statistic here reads -3.4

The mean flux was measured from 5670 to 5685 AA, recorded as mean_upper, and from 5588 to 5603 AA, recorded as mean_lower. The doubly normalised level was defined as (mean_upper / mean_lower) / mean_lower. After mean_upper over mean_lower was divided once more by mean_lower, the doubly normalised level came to 0.052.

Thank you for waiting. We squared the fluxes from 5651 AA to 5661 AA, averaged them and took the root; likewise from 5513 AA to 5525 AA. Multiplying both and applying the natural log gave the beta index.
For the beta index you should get 5.56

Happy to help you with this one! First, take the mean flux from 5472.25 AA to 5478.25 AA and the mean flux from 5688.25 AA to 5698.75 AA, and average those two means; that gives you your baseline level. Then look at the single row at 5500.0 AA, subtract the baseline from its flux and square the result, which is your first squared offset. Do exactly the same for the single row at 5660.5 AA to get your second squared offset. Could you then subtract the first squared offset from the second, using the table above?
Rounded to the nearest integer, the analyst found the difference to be -5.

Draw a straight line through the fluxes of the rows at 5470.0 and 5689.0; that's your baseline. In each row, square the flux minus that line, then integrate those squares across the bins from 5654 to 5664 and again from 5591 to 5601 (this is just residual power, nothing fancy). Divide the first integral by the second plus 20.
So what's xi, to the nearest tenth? 0.5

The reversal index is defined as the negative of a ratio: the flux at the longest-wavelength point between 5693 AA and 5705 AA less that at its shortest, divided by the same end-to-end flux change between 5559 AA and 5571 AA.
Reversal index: 0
